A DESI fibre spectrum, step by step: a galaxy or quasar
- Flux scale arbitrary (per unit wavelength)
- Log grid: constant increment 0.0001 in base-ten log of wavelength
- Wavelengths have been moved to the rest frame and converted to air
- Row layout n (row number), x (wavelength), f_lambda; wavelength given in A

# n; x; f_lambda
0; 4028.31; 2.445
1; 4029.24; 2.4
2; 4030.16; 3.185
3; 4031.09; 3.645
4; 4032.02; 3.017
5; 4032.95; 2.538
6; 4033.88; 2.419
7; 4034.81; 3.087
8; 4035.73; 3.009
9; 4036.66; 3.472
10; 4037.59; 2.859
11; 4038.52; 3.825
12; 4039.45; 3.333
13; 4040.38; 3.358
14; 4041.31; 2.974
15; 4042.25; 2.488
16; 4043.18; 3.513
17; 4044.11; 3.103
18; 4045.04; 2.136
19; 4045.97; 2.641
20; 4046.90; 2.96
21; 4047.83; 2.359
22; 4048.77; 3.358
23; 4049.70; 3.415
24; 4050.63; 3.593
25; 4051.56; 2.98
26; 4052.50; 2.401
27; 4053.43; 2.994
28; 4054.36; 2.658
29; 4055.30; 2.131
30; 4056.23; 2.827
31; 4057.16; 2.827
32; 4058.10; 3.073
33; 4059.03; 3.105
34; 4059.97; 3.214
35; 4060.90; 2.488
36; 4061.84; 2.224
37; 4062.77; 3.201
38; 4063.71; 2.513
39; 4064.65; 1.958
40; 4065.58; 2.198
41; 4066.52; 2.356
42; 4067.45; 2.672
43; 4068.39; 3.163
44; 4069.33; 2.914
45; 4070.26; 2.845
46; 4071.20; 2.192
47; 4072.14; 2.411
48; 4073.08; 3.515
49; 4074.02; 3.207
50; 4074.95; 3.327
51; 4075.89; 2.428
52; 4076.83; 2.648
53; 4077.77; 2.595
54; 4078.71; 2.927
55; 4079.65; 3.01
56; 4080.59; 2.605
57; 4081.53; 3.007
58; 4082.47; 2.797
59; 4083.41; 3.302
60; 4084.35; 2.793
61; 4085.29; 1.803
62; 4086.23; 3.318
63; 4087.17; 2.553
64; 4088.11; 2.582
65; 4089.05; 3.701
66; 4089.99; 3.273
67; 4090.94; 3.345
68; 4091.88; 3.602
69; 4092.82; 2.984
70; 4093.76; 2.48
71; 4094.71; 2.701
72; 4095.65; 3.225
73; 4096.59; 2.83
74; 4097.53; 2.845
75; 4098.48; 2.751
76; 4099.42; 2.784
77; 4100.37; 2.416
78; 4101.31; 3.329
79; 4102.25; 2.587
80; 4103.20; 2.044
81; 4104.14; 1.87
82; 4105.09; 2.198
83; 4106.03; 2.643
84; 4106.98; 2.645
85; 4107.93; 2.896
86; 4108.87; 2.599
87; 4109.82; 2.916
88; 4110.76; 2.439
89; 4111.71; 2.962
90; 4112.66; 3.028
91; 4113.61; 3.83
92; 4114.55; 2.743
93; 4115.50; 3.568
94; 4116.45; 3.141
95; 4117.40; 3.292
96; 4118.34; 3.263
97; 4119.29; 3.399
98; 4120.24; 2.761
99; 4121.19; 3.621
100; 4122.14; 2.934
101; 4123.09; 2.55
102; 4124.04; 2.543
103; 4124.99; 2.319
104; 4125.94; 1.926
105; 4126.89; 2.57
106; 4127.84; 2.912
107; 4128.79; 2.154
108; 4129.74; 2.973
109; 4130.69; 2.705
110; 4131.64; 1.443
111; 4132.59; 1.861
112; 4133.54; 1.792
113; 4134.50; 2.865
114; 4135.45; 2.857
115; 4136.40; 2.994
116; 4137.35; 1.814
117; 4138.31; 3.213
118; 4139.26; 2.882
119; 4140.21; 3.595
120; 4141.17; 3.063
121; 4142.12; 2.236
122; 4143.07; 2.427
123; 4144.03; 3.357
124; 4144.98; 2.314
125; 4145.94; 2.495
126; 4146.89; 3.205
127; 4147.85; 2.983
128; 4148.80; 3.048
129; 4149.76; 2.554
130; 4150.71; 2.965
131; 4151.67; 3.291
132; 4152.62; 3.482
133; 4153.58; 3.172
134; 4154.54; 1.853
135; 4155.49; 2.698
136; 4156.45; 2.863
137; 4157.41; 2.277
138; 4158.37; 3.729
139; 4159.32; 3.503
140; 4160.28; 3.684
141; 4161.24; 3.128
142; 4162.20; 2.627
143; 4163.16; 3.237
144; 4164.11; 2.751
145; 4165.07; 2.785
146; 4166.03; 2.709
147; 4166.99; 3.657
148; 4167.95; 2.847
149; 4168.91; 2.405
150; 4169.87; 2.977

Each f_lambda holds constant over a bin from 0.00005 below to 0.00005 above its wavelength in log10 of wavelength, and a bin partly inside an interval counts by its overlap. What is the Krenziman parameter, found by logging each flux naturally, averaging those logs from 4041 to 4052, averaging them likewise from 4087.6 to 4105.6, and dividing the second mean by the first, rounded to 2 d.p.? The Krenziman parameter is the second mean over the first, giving 0.95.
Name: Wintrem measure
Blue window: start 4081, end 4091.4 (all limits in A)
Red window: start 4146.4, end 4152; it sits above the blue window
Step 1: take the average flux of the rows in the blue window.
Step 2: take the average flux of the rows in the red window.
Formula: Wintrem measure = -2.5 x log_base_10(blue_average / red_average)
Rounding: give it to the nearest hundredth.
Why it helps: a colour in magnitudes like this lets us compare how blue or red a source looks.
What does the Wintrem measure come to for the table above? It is 0.02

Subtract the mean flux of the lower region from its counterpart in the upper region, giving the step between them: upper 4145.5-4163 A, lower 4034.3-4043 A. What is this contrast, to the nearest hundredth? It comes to -0.18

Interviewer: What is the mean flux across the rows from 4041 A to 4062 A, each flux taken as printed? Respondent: 2.85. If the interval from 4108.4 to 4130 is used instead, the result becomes 2.89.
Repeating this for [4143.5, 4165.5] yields 2.96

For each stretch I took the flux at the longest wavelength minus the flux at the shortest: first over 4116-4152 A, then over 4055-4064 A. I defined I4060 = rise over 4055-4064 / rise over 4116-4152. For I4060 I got 2.5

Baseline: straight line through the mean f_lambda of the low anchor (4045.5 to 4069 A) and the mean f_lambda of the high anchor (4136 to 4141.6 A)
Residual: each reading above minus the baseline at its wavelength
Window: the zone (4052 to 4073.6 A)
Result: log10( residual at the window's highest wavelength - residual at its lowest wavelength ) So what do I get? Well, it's 0.0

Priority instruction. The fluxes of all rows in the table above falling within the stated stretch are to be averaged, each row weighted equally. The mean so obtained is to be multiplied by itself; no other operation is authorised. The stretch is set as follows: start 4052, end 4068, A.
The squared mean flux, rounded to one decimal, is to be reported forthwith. 7.0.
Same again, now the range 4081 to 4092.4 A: 9.0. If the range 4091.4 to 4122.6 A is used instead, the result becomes 8.3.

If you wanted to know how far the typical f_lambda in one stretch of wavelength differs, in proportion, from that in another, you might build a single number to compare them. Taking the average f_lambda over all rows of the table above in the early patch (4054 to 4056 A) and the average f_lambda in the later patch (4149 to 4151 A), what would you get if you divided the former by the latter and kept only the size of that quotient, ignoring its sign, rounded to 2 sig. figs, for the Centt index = 0.87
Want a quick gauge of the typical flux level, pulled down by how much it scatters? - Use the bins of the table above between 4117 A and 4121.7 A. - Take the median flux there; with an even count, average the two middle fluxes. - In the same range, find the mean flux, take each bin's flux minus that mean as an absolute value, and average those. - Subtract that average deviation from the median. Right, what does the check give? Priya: 3.09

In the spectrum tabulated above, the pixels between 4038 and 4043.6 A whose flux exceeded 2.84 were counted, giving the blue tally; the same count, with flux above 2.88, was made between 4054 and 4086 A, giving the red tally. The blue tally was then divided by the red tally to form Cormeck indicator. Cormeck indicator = 0.4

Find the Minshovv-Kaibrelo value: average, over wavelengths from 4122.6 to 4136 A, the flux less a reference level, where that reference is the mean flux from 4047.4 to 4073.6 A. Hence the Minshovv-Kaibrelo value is -0.38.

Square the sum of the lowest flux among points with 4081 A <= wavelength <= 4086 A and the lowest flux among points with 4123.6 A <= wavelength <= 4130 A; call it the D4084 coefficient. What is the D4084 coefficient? 13.9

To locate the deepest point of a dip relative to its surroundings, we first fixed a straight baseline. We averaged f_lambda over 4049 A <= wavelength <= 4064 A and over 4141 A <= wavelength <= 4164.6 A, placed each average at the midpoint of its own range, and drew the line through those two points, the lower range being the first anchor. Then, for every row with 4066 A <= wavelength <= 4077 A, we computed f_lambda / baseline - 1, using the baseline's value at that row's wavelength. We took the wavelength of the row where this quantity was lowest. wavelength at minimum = 4071.20 A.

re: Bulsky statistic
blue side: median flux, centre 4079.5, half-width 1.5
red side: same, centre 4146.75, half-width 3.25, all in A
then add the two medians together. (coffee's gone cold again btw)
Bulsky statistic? 5.9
